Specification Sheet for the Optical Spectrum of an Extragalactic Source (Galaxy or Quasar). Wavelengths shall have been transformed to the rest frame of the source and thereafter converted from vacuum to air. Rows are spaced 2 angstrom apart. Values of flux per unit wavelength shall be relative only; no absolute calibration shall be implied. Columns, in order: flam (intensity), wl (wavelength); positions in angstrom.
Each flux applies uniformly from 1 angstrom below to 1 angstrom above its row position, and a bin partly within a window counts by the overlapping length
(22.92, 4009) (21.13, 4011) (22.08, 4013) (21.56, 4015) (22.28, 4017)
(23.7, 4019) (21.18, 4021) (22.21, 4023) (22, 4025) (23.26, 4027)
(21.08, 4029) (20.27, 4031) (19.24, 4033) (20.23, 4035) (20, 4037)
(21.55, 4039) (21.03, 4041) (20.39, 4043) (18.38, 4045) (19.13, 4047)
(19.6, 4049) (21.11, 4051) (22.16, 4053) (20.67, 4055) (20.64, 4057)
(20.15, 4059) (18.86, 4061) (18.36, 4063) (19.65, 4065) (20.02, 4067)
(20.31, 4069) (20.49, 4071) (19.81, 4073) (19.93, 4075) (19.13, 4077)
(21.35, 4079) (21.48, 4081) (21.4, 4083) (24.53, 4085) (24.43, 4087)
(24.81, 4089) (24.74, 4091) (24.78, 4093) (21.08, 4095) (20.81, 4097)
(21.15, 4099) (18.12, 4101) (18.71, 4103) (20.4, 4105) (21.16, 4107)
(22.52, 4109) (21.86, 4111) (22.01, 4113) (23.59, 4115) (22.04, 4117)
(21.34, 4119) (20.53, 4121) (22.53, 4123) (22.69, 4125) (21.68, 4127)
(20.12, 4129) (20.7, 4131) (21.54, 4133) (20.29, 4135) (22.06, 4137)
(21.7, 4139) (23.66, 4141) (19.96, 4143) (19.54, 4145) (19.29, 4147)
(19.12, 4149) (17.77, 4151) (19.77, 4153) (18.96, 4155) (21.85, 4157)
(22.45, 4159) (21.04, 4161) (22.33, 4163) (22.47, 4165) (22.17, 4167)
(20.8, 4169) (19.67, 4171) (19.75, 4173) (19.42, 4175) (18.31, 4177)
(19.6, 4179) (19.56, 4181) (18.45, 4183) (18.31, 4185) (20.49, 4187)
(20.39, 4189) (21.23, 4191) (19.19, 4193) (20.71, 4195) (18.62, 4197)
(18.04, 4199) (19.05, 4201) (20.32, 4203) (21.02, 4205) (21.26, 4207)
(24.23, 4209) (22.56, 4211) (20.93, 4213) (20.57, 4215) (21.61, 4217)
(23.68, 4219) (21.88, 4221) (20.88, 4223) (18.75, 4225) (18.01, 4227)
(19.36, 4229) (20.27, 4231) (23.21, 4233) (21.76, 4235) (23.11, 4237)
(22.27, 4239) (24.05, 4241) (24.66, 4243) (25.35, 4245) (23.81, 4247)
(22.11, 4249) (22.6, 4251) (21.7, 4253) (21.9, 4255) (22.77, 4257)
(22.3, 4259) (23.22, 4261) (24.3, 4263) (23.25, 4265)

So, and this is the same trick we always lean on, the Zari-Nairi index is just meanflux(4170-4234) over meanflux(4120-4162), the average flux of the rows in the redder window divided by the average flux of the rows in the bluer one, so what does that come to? 0.97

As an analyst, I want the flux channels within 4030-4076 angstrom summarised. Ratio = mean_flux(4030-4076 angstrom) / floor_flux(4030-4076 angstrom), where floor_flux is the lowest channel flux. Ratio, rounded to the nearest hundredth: 1.09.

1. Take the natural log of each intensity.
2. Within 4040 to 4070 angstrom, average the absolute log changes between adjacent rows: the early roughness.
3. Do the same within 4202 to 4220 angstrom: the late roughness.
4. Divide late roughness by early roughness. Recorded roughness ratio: 1.38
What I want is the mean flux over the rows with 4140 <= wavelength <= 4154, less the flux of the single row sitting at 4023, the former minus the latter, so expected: -2.3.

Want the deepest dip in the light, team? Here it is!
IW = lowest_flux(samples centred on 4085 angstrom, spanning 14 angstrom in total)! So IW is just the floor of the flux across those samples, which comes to 21.35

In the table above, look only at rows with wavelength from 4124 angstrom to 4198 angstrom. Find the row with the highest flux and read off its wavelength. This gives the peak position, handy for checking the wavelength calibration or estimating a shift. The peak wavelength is 4141 angstrom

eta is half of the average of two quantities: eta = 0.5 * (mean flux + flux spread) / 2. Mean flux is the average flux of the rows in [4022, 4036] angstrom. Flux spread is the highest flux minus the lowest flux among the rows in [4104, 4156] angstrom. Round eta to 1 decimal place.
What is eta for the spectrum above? 6.8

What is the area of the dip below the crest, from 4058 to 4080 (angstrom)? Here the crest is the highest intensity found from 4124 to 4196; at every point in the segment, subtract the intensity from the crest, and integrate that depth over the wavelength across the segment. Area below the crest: 84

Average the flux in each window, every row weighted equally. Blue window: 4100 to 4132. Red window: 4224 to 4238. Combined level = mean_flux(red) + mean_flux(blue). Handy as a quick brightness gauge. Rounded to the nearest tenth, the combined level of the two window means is 41.9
